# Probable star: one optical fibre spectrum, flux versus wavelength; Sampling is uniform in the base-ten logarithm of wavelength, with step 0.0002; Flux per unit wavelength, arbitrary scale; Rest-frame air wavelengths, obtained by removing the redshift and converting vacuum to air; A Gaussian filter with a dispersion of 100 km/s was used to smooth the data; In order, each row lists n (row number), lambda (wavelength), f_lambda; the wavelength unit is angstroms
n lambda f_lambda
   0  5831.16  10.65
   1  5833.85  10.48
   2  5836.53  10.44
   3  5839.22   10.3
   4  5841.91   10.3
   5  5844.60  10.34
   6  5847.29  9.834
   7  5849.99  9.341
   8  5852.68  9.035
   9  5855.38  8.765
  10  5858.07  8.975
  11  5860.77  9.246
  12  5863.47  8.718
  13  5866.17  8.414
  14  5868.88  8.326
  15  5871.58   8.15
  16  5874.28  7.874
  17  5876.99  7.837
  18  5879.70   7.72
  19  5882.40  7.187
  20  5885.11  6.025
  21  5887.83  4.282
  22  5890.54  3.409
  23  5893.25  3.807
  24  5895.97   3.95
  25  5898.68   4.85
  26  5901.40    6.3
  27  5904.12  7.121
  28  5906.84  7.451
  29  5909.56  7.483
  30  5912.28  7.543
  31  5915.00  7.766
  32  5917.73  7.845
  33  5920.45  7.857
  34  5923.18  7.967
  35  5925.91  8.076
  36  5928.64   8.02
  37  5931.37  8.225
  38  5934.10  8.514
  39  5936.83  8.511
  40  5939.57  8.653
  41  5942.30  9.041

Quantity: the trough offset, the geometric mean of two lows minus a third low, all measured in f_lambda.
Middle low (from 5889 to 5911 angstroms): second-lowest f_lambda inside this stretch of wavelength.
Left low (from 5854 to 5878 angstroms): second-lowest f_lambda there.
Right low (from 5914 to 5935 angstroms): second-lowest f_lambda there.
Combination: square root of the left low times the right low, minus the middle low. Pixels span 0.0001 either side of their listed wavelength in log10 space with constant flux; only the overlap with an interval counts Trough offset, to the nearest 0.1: 4.1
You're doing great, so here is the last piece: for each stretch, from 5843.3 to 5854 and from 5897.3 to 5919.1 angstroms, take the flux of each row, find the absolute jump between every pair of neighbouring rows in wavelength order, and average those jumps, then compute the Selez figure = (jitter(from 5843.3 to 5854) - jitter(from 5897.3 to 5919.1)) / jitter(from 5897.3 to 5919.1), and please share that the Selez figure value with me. 0.0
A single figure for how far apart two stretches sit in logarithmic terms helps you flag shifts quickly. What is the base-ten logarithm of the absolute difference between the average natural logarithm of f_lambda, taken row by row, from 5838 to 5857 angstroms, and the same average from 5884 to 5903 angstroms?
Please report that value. -0.12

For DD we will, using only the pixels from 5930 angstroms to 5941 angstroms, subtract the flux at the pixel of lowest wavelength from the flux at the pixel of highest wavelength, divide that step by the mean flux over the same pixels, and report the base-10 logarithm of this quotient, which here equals -1.3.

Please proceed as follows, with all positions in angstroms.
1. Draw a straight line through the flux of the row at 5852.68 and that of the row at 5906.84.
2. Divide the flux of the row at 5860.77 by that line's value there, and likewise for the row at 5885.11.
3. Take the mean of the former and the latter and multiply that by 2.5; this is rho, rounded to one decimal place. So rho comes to 2.2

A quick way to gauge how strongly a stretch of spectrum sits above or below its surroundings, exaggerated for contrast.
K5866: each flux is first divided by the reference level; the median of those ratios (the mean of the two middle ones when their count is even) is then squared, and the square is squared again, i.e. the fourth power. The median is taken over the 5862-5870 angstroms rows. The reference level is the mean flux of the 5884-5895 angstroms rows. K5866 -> 14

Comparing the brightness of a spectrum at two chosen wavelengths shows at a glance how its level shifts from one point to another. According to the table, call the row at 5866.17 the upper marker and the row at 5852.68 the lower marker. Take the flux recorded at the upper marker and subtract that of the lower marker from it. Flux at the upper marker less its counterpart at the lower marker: -0.6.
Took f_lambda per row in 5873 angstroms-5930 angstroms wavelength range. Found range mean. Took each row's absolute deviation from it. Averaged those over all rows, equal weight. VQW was 1.35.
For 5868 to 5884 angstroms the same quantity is 0.27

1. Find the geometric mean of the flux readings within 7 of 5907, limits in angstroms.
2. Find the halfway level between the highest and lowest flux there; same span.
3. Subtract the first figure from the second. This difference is -0.24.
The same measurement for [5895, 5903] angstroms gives 0.18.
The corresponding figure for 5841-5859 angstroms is 0.06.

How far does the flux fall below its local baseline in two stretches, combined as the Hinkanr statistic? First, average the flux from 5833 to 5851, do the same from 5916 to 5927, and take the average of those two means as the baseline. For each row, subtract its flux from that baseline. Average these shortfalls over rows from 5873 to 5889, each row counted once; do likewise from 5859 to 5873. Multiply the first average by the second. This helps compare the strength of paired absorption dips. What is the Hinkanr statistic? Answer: 1.0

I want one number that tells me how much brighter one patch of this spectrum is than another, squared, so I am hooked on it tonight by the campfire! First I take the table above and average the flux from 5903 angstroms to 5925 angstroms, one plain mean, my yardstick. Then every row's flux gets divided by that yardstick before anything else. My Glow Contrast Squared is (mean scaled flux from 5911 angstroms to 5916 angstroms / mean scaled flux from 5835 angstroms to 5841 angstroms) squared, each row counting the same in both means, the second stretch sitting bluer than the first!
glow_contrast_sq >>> 0.5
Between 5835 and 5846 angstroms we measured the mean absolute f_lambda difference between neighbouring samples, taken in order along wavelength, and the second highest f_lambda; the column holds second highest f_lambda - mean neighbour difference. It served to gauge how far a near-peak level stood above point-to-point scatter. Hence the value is 10.3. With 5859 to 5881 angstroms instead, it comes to 8.5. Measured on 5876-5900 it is 7.0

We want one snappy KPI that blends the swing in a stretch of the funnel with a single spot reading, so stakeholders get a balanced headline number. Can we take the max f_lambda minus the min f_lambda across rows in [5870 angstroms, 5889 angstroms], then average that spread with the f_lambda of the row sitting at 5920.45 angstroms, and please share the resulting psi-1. 5.86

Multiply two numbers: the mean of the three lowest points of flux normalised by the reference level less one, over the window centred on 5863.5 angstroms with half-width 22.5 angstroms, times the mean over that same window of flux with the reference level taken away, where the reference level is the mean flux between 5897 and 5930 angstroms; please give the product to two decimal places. -0.06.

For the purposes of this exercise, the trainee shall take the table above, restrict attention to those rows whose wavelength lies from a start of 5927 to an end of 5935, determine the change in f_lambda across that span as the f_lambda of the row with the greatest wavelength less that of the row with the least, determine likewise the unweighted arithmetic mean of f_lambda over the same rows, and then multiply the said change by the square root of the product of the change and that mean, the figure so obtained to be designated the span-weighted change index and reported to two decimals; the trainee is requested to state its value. 1.00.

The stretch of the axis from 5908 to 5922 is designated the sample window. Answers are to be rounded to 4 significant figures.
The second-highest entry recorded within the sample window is 7.845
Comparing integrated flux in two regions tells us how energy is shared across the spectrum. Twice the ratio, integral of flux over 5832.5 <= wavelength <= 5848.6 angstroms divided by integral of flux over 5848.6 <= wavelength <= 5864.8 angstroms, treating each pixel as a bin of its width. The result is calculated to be 2.3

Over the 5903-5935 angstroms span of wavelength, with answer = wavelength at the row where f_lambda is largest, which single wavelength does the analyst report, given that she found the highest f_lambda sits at 5934.10 angstroms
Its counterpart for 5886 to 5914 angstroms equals 5912.28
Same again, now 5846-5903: 5847.29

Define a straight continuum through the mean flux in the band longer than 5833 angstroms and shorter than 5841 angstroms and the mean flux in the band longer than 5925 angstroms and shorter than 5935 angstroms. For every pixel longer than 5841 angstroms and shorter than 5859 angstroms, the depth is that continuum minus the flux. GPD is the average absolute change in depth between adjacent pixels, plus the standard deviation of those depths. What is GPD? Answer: 0.8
